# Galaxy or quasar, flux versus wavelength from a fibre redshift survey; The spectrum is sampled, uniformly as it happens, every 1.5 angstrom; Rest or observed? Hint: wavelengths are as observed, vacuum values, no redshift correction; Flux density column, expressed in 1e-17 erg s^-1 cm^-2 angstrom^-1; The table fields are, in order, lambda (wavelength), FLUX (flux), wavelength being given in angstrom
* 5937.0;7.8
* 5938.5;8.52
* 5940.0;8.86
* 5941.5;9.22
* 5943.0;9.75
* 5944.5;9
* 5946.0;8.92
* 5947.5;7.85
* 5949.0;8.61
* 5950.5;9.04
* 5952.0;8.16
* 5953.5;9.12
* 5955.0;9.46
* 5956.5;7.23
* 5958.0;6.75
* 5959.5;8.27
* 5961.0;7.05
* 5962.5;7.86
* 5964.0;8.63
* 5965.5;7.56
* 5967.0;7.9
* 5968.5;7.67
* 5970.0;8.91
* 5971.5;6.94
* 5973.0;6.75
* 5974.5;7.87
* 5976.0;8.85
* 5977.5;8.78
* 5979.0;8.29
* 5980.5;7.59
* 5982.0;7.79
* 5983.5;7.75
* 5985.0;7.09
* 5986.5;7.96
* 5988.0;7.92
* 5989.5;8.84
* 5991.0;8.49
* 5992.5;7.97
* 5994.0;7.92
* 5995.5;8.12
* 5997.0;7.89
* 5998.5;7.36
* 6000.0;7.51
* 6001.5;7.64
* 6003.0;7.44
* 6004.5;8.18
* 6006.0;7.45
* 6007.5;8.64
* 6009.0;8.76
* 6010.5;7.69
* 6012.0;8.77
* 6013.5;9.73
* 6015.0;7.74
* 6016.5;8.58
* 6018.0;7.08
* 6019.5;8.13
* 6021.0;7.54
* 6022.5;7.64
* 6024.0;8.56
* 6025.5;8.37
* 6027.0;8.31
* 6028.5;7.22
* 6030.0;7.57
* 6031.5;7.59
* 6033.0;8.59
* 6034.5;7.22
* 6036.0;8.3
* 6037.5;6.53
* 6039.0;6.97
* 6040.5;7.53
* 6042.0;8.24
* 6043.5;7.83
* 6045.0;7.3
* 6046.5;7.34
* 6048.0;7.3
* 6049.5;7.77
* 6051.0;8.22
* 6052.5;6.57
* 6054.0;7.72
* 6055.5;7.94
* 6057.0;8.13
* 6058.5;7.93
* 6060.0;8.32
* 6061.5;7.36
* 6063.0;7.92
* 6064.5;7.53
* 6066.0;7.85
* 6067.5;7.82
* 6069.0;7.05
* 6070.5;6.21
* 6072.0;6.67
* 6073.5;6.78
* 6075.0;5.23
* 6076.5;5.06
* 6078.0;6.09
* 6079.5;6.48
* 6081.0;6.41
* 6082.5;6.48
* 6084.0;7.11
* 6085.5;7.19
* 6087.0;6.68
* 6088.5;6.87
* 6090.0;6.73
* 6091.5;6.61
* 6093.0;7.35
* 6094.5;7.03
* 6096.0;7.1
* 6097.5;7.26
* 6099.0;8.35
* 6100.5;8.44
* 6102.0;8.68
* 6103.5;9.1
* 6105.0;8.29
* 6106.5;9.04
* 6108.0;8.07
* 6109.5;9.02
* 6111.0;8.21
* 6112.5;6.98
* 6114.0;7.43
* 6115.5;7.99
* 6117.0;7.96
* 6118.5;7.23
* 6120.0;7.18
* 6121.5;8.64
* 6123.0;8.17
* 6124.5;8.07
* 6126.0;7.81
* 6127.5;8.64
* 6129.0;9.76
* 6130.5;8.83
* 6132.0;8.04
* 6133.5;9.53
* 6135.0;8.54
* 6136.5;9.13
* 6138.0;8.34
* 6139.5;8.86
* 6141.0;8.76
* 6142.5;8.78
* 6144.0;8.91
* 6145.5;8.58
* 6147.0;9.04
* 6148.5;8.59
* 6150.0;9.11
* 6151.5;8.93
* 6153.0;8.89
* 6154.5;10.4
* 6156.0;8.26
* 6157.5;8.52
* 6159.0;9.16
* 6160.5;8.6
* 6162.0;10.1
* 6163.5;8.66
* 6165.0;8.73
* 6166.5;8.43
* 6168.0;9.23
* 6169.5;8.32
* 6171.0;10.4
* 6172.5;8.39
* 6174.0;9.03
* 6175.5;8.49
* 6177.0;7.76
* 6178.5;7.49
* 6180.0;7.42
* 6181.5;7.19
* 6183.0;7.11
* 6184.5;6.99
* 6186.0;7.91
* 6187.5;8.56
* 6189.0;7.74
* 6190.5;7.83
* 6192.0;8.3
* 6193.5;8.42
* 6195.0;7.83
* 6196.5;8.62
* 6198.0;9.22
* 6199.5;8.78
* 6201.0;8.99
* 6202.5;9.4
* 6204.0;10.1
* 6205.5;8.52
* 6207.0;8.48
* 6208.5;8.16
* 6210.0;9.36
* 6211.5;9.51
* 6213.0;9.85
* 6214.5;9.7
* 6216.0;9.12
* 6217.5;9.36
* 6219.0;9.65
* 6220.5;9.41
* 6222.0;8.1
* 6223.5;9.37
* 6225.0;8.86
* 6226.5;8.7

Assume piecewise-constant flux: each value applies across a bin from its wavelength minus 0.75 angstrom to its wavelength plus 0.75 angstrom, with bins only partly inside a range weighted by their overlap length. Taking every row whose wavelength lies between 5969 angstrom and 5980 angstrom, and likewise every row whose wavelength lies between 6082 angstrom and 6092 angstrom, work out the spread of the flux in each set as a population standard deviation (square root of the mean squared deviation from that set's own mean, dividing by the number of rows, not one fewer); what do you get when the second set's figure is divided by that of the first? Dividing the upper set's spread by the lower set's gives 0.29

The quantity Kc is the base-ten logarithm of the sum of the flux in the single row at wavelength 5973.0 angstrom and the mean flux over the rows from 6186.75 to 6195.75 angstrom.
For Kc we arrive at 1.172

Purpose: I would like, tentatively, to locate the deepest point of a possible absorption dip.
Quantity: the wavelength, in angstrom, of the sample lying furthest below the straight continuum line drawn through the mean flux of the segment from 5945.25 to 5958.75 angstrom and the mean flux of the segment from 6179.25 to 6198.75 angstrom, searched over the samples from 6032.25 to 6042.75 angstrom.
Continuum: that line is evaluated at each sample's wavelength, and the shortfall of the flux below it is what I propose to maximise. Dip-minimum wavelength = 6037.5 angstrom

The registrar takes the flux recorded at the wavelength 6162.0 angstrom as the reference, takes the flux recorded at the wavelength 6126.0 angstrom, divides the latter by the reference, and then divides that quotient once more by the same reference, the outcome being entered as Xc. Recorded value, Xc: 0.077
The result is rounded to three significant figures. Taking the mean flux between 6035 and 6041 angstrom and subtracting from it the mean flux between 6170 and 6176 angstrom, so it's -1.75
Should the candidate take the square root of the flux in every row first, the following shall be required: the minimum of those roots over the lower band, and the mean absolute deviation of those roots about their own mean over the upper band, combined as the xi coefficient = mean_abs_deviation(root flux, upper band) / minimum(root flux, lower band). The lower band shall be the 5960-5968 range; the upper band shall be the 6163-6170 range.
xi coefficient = 0.016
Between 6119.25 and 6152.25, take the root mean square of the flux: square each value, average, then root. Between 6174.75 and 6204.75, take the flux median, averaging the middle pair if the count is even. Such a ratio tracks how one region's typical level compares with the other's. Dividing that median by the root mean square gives 0.94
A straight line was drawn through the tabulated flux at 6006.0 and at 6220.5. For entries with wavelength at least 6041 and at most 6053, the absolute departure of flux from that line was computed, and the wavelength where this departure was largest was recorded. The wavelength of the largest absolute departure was 6052.5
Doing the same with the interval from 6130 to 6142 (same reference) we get 6133.5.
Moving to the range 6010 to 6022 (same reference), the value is 6013.5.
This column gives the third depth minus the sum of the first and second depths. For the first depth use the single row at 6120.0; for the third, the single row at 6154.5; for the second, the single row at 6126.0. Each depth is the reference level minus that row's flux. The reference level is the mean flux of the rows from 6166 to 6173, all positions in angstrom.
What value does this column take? -4.4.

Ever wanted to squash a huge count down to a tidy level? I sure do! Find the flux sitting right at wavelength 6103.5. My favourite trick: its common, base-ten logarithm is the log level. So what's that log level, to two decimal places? 0.96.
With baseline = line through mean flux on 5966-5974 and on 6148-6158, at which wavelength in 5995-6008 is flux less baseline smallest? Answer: 5998.5 angstrom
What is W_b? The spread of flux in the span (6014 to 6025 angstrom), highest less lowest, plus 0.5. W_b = 2.0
